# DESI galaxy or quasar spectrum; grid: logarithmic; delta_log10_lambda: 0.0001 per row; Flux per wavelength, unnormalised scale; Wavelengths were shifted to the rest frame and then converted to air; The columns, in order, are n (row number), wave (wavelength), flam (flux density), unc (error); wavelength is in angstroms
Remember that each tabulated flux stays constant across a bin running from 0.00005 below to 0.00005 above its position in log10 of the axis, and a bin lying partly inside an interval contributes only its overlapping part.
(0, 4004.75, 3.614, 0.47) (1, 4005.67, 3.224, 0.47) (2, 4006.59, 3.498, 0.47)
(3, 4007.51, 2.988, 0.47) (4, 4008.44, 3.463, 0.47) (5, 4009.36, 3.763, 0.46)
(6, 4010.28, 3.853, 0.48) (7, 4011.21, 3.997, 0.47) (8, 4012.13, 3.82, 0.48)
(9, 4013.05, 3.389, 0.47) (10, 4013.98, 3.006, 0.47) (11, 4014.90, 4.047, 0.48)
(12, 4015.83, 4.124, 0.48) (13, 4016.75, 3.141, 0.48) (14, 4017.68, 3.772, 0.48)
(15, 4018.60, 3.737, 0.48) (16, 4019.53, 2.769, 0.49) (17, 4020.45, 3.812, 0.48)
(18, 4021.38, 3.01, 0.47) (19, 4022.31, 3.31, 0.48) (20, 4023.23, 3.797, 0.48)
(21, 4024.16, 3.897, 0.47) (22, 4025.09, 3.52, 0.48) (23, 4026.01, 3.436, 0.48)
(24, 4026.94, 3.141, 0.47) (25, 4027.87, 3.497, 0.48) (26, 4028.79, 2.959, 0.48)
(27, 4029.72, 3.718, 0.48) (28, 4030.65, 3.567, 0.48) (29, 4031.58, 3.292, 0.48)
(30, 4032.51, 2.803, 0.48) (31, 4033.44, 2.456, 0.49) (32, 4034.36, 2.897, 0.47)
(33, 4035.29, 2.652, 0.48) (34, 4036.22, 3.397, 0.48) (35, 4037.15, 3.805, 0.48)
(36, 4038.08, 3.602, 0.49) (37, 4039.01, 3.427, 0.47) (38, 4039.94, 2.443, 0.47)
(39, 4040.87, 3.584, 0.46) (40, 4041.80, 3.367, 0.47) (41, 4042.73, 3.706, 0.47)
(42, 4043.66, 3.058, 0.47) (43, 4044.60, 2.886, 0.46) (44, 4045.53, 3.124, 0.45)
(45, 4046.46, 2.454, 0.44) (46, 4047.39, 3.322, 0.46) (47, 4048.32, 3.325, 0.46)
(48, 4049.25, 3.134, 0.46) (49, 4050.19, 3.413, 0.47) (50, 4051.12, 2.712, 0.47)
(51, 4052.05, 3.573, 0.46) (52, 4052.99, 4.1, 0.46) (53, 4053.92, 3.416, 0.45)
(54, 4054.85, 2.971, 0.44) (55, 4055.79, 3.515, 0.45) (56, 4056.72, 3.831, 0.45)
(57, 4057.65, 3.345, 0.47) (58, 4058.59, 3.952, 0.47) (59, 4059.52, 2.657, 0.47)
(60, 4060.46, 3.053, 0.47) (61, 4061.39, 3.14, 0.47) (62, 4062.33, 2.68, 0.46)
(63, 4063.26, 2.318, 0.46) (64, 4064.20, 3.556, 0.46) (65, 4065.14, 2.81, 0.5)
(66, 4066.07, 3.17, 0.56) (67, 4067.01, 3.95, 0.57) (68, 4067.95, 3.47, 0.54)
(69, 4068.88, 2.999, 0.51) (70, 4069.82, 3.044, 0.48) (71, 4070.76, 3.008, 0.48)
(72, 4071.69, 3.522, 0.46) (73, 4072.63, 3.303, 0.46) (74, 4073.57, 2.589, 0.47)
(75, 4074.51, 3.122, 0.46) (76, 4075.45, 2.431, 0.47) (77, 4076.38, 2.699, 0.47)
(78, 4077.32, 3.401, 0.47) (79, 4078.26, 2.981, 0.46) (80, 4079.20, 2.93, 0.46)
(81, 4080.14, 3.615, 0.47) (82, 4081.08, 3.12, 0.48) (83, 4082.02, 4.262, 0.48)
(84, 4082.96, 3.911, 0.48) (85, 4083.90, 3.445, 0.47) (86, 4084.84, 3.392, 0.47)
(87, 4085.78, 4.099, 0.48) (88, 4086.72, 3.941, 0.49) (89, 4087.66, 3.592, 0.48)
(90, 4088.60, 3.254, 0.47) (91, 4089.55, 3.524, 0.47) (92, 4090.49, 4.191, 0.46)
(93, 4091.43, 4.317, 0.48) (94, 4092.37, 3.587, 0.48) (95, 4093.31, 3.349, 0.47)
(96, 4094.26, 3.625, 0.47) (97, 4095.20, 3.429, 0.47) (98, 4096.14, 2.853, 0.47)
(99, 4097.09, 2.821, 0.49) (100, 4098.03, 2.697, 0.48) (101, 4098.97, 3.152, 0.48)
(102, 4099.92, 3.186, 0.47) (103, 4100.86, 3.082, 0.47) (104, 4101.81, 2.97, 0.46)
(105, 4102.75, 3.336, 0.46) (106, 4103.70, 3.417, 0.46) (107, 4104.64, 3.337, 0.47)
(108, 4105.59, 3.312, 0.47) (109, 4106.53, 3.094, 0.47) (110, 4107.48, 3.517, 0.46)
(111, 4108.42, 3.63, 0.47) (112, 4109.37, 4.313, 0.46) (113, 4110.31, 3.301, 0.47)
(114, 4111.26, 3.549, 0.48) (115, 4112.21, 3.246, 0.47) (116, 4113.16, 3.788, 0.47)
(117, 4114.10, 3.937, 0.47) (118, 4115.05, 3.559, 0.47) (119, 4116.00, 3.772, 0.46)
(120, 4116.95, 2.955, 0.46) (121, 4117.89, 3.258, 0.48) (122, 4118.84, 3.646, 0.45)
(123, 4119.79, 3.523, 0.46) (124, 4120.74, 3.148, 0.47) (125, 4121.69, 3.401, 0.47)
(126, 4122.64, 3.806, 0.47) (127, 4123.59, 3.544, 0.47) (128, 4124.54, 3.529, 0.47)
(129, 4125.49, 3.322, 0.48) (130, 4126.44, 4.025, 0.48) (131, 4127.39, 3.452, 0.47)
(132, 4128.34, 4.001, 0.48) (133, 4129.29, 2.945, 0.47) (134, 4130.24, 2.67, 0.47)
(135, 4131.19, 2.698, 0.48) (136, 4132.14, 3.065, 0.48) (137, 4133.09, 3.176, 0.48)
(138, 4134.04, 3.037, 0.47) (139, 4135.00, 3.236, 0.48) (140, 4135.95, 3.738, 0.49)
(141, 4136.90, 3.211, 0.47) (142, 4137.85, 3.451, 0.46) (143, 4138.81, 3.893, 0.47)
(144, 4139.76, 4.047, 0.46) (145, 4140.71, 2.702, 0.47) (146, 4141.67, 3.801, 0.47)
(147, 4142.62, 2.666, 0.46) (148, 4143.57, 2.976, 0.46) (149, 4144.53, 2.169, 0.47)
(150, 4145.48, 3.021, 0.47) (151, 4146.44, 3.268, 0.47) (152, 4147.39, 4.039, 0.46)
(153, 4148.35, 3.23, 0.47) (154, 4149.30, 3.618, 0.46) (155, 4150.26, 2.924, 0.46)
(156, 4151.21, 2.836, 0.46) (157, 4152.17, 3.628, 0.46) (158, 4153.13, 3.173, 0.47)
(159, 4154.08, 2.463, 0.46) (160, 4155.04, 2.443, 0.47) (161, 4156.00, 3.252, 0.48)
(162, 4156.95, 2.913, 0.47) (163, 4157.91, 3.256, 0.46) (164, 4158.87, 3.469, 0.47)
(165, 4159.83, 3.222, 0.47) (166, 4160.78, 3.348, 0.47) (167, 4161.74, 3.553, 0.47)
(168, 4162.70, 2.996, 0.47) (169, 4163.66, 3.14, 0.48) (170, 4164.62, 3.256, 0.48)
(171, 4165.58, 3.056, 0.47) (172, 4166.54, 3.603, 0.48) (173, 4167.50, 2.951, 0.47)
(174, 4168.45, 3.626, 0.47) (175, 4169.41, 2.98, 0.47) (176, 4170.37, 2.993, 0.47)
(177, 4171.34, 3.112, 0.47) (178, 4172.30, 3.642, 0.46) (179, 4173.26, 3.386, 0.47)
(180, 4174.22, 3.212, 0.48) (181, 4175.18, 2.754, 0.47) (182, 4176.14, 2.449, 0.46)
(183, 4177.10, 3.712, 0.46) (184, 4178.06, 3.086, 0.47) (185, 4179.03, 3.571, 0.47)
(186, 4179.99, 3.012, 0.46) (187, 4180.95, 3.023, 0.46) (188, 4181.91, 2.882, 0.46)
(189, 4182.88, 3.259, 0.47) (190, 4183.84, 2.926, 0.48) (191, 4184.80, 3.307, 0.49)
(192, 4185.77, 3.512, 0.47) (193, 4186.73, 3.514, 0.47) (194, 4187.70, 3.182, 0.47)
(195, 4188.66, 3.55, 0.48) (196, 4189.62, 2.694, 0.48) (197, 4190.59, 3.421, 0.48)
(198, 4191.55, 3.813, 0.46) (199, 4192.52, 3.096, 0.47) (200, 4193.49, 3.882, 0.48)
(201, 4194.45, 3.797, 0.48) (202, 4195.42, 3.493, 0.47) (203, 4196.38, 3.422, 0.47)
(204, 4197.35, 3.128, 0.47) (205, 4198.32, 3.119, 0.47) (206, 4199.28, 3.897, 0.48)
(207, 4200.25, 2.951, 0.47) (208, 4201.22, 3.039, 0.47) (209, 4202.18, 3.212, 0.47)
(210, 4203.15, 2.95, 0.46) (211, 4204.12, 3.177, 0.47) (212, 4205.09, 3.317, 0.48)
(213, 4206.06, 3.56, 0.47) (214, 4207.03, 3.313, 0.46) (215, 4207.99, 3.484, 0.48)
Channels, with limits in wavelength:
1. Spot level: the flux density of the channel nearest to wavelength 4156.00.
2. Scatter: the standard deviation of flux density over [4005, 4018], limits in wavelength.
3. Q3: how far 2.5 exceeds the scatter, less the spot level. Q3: -1.1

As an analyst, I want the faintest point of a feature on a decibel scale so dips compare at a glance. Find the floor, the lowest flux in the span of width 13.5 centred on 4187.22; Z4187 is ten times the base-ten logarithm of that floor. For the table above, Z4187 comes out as 4.30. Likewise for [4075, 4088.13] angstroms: 3.86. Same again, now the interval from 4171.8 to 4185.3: 3.89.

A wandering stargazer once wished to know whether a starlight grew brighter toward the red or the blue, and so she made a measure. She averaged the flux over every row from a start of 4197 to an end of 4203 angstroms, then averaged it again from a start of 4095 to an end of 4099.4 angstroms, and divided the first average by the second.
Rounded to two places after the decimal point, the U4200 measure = 1.08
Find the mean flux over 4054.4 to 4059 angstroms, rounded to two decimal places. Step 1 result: 3.52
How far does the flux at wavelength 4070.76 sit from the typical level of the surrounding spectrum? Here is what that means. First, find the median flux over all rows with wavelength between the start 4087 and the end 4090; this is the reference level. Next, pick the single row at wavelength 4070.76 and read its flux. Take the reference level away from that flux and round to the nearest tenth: -0.5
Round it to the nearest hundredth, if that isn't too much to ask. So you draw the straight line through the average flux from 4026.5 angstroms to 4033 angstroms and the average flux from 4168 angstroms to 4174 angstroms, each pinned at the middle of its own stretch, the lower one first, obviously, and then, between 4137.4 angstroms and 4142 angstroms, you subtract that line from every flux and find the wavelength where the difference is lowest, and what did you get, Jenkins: 4140.71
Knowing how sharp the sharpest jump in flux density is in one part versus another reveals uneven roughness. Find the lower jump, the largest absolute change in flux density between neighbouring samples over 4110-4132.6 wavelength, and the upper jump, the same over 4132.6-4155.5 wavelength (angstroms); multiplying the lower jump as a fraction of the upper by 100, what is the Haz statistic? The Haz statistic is 79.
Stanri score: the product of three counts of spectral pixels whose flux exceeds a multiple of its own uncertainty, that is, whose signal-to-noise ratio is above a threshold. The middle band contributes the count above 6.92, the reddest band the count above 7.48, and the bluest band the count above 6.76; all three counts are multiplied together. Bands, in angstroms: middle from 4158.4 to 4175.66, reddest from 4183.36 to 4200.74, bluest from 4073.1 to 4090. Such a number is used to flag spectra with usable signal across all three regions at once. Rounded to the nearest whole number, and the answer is 336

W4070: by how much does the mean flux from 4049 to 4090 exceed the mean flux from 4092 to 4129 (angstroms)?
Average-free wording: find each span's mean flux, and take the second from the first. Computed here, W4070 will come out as -0.1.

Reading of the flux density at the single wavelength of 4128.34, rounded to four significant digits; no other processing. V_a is 4.001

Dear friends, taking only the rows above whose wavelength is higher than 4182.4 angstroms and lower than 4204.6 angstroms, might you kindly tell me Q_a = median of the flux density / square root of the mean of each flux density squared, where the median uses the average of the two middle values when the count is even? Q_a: 0.98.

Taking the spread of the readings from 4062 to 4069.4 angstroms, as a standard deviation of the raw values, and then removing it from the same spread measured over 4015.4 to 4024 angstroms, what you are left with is -0.07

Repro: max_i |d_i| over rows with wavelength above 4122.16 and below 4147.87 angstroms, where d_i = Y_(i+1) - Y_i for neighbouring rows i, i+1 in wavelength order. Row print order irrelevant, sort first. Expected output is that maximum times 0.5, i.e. 0.67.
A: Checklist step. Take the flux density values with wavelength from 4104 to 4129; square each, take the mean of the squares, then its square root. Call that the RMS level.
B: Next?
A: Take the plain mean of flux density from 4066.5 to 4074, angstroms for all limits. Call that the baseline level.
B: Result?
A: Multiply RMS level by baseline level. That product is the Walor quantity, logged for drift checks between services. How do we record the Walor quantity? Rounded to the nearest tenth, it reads 11.5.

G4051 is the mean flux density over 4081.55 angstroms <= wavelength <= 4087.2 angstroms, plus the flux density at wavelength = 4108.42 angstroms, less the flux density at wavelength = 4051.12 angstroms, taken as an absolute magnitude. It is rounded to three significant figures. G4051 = 4.76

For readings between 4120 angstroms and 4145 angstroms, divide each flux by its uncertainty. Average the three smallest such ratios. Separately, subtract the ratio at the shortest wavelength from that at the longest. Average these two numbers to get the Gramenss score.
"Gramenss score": 1.6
